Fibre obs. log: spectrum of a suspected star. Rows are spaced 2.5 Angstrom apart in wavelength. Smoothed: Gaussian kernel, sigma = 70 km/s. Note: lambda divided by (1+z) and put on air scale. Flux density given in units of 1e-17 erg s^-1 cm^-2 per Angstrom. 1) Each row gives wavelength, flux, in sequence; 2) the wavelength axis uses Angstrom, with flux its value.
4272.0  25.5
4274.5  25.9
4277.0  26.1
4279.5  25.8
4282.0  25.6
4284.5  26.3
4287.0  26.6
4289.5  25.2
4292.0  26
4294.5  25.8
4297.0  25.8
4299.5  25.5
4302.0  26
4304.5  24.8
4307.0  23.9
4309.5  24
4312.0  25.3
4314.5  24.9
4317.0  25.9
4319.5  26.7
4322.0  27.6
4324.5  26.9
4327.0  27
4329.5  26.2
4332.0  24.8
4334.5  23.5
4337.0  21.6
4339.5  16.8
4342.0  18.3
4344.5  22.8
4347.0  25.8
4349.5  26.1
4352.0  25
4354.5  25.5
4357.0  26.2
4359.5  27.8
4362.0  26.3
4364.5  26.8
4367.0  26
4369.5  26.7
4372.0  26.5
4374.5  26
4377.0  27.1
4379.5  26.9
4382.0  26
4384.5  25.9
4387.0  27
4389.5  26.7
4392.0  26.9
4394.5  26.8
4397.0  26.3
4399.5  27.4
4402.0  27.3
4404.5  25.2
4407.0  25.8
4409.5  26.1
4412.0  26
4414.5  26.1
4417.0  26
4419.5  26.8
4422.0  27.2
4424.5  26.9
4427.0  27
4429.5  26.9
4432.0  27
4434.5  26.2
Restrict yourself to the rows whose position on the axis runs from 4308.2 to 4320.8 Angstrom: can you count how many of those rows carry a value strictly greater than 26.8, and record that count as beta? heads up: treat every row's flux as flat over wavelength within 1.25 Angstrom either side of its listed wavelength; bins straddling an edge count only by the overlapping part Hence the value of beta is 0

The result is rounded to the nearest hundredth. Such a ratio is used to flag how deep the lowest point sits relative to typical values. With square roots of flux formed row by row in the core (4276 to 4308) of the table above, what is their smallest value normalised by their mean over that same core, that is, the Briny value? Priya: 0.97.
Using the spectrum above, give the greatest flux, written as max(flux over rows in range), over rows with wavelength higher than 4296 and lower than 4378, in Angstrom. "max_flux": 27.8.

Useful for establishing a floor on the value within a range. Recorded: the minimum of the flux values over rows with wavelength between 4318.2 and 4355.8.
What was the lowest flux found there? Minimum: 16.8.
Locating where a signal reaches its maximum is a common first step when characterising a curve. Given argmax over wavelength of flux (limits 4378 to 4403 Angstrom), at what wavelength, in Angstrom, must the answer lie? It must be 4399.5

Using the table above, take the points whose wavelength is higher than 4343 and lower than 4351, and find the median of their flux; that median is 25.8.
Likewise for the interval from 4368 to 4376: 26.5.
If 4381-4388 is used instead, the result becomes 26.0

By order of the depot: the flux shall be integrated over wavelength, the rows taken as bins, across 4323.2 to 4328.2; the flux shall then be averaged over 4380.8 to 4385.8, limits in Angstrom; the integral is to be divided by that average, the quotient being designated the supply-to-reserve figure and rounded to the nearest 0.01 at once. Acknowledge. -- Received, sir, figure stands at 5.19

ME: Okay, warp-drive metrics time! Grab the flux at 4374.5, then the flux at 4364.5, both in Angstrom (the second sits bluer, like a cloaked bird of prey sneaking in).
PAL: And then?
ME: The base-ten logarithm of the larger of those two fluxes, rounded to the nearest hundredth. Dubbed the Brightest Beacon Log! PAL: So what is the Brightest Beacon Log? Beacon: 1.43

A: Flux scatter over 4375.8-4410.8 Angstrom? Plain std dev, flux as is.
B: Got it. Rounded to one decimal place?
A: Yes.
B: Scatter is 0.6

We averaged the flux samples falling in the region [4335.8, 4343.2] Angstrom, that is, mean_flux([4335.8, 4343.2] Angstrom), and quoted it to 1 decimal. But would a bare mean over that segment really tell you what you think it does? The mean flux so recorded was 18.9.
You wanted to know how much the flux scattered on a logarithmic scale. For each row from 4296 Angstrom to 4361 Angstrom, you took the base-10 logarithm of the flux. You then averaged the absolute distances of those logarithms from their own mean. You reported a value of 0.033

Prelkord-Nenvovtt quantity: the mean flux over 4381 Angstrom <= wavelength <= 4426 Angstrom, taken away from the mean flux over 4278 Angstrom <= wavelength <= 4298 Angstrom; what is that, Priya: -0.58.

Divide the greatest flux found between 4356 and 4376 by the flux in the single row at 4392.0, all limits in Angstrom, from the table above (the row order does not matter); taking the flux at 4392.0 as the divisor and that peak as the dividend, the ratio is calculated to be 1.03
